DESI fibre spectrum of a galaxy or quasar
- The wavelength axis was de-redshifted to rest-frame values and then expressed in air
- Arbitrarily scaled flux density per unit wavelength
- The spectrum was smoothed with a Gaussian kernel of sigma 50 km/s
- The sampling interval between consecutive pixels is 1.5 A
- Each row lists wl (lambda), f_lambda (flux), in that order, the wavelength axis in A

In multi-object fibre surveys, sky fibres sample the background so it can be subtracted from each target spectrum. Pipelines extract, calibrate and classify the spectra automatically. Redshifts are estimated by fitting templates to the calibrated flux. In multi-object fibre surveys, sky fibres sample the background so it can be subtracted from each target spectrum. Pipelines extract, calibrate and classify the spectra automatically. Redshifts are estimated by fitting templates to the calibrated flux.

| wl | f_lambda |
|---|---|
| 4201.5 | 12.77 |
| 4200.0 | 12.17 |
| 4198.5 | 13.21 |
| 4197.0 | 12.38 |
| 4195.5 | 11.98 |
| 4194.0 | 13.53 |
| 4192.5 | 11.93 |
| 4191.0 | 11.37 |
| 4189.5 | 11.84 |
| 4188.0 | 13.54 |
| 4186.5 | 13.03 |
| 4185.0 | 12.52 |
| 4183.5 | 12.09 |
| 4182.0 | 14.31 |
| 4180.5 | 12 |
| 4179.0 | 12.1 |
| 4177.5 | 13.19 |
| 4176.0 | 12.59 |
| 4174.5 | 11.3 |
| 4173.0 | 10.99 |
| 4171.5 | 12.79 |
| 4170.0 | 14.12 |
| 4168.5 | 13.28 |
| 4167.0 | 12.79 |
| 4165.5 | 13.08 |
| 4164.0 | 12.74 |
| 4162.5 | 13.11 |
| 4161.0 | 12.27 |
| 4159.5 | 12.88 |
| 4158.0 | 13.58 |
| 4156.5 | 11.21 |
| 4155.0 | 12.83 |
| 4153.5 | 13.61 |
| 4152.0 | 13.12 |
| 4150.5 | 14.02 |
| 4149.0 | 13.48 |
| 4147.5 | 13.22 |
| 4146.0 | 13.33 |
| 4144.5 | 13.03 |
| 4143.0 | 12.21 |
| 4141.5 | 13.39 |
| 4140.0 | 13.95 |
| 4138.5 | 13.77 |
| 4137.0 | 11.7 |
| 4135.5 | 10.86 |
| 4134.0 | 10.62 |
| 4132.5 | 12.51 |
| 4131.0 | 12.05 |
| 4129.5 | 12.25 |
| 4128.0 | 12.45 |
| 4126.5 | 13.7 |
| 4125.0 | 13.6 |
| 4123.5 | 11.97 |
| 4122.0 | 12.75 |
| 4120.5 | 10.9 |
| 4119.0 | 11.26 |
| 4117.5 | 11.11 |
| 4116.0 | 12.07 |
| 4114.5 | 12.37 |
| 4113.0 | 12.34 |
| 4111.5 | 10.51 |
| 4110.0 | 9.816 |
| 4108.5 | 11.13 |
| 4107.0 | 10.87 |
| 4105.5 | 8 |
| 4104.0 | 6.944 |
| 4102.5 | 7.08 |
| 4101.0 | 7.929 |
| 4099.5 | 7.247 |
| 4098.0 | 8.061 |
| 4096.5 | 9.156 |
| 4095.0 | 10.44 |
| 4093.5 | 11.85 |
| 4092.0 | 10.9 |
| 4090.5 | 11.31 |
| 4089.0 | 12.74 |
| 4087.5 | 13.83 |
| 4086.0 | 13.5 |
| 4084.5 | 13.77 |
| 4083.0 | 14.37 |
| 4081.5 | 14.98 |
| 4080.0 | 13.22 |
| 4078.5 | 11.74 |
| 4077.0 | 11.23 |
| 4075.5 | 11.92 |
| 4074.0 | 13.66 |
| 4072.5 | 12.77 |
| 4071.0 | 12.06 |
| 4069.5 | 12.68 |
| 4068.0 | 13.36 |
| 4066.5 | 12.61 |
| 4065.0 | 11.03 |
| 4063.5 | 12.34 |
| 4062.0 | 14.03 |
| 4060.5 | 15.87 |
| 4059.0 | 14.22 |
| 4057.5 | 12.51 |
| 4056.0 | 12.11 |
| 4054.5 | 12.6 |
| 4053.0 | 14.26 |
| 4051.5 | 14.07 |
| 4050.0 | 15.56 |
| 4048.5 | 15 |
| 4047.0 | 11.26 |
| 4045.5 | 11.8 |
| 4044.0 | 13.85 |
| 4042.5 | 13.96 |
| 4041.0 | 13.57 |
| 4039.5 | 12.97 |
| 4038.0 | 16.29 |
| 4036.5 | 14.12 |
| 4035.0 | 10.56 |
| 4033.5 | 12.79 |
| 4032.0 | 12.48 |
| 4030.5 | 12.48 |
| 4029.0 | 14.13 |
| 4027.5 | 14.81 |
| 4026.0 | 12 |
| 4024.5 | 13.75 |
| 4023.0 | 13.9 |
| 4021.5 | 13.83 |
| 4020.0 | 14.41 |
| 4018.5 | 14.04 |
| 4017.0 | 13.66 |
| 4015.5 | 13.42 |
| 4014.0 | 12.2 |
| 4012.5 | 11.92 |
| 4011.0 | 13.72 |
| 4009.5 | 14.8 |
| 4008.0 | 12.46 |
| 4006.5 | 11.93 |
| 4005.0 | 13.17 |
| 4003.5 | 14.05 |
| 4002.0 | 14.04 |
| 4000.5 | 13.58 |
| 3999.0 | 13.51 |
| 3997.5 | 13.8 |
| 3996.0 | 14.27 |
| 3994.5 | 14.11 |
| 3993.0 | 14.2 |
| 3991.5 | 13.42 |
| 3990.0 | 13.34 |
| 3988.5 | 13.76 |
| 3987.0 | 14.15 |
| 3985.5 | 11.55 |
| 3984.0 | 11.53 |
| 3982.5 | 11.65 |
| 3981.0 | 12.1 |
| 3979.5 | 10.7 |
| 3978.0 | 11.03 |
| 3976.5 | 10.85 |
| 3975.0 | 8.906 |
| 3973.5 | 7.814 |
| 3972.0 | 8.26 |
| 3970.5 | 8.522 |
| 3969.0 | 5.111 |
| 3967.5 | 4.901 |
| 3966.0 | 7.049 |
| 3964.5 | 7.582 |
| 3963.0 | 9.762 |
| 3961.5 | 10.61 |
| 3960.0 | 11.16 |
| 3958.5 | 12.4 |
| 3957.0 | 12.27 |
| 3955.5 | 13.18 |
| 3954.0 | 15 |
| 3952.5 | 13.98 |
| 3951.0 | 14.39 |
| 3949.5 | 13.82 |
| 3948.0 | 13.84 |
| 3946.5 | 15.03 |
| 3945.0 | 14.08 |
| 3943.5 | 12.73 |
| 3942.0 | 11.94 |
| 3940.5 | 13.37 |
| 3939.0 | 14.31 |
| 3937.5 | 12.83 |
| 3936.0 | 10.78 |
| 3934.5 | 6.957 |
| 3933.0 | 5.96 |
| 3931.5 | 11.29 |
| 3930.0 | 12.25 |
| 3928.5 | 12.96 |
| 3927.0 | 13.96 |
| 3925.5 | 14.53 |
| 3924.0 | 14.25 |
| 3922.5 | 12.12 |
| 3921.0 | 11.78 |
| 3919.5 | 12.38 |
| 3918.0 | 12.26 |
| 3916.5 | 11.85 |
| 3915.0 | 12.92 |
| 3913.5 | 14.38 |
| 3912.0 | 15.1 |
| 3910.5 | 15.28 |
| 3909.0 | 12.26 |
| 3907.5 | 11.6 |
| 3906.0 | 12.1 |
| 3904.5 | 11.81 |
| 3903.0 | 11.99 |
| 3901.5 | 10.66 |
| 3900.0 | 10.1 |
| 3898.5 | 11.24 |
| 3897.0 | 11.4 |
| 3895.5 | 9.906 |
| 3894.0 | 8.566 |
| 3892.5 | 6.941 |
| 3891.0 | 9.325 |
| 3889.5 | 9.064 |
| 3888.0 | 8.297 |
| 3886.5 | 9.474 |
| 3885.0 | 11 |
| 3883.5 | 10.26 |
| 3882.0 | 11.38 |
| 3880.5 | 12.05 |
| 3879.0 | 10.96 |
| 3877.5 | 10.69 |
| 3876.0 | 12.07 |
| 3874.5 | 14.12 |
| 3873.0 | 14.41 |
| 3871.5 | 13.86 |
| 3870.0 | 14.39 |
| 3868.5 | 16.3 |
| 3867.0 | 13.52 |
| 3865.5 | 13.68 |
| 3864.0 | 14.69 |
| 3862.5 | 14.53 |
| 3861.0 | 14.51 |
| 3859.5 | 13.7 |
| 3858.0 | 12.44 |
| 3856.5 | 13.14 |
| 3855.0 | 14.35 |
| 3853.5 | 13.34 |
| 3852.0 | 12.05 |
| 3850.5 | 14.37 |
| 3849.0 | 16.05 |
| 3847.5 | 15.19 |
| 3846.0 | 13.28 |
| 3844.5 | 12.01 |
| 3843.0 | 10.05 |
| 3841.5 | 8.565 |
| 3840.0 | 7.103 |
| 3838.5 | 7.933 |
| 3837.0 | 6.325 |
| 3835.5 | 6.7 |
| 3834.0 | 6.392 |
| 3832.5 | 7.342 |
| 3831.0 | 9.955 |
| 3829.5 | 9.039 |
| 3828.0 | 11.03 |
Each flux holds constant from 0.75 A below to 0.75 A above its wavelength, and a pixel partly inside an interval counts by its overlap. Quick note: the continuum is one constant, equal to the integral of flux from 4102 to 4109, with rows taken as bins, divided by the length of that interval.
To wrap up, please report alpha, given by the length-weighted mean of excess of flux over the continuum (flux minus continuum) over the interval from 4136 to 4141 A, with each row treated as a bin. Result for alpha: 4.26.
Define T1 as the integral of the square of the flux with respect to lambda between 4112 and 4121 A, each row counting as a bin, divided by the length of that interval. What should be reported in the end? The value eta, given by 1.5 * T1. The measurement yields 205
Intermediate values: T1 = 136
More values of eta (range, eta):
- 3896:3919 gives 230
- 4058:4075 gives 260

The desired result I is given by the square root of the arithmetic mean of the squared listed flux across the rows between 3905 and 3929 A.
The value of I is 13.2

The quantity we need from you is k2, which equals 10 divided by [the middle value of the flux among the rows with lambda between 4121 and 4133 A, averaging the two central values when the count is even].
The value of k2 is 0.801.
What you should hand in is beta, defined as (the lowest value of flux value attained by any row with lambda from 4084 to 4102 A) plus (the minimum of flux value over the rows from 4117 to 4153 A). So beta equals 18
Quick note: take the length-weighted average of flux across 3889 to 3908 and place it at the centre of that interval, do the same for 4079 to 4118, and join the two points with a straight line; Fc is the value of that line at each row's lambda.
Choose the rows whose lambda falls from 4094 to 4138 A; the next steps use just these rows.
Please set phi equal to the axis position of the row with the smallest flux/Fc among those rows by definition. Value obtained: 4104.0 A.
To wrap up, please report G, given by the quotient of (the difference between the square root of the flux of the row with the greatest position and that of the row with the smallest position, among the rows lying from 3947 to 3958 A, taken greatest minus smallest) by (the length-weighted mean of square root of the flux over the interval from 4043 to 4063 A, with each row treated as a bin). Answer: -0.059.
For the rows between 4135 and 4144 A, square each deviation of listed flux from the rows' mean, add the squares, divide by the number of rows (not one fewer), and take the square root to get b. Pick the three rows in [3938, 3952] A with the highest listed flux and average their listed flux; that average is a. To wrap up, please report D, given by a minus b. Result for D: 13.4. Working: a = 14.6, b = 1.1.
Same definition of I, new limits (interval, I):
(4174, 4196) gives 12.5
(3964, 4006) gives 11.7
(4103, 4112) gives 9.7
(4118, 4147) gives 12.5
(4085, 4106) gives 10.2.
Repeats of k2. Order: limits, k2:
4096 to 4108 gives 1.256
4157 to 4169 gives 0.770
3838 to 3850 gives 0.907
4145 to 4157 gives 0.753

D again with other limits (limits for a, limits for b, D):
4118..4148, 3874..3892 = 12.3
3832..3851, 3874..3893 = 13.4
